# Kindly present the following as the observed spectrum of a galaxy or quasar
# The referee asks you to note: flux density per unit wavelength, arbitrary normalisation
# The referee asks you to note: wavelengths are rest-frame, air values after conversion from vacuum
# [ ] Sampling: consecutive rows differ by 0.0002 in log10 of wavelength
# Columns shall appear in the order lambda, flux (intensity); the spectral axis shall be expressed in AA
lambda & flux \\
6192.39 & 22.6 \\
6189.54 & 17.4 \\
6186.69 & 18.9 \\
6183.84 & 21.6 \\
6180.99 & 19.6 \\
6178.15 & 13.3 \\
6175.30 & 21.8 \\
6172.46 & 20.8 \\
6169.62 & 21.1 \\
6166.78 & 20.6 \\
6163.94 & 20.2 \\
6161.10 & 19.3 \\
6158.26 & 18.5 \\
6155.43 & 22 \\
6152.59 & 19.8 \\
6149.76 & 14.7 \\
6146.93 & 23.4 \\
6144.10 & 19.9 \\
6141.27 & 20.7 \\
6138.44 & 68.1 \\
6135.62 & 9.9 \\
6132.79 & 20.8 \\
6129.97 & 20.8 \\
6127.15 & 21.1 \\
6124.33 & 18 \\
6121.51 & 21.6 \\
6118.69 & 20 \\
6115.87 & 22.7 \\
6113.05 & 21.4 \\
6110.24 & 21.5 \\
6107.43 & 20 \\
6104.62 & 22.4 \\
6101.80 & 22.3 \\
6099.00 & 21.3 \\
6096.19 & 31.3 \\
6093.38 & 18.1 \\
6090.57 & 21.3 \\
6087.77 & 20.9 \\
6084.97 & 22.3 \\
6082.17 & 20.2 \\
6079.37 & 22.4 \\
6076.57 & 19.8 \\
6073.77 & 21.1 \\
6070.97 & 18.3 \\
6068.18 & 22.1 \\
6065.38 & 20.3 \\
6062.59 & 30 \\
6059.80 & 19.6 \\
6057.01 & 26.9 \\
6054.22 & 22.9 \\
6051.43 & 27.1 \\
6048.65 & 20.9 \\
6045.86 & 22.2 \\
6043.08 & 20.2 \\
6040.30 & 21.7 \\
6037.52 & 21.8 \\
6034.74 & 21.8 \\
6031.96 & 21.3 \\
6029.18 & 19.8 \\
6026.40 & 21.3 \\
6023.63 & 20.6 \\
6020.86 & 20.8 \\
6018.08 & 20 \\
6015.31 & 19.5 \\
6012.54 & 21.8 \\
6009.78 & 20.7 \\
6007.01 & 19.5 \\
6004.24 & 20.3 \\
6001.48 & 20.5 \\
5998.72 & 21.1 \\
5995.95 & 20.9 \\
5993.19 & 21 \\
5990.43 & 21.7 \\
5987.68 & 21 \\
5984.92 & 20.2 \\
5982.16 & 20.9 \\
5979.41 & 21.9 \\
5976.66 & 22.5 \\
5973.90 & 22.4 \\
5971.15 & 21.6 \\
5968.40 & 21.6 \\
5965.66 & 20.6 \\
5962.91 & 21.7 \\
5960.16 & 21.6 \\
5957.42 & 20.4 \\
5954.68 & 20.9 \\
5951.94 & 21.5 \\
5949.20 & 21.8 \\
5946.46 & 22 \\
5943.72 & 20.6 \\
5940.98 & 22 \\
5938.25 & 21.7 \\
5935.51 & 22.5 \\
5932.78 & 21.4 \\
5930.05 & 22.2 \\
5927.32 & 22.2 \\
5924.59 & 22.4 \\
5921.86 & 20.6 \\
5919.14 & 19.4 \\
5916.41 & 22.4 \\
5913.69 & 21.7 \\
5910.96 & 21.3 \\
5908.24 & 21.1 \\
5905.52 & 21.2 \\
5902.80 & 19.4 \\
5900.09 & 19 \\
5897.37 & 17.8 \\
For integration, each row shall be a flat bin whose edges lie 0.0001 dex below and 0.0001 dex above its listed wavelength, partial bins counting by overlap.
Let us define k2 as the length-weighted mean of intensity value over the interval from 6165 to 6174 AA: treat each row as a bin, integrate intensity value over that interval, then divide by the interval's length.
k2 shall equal 20.8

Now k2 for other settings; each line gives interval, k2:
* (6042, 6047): 21.2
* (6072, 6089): 21.1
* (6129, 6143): 28.1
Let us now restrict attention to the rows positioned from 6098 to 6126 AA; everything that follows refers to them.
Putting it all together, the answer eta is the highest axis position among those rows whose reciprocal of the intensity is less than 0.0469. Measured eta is 6121.51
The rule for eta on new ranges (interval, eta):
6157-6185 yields 6183.84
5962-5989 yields 5979.41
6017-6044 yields 6040.30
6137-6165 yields 6155.43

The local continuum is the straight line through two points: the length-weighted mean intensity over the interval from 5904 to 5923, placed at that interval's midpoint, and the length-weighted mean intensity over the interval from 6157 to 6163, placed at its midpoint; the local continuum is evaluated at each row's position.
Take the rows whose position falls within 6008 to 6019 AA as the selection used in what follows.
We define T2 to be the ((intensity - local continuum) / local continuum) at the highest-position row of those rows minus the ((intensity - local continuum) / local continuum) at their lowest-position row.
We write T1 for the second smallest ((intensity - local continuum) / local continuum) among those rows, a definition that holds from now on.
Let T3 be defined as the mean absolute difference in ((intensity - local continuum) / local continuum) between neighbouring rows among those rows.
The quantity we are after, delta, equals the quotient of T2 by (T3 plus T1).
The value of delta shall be -0.6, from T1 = -0.010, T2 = -0.03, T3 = 0.065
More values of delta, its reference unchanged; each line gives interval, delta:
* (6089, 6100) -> 0.0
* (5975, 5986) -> -2.0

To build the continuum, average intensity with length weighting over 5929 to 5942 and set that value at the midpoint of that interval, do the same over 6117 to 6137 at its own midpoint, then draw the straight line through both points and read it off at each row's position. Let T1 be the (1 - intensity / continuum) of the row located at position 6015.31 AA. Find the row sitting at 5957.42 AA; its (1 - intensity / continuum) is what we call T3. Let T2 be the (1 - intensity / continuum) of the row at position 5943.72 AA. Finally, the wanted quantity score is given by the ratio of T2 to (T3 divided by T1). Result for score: 0.06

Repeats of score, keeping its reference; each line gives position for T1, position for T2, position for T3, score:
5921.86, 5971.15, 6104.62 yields 0.00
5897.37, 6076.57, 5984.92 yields -0.01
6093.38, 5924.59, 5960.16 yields 0.65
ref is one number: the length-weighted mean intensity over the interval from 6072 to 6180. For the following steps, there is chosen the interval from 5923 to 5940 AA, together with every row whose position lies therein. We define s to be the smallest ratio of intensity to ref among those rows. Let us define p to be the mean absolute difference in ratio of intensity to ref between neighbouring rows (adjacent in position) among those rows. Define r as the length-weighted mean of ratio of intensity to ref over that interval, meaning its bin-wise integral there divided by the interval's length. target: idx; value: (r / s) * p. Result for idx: 0.03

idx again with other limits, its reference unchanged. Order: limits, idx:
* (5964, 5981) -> 0.02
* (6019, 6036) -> 0.04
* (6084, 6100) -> 0.32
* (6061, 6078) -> 0.21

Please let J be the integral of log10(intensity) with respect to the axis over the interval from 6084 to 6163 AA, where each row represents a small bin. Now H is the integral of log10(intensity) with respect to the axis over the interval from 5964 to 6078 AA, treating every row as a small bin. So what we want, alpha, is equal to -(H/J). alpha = -1.4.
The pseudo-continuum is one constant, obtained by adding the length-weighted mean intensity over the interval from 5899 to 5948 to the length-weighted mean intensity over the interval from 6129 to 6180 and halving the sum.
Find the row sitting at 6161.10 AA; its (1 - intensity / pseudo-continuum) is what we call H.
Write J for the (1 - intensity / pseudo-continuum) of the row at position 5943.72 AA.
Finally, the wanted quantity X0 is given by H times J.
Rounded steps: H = 0.11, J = 0.048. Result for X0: 0.005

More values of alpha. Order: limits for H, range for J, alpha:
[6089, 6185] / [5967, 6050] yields -1.2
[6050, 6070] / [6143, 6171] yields -0.8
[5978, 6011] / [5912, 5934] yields -1.5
